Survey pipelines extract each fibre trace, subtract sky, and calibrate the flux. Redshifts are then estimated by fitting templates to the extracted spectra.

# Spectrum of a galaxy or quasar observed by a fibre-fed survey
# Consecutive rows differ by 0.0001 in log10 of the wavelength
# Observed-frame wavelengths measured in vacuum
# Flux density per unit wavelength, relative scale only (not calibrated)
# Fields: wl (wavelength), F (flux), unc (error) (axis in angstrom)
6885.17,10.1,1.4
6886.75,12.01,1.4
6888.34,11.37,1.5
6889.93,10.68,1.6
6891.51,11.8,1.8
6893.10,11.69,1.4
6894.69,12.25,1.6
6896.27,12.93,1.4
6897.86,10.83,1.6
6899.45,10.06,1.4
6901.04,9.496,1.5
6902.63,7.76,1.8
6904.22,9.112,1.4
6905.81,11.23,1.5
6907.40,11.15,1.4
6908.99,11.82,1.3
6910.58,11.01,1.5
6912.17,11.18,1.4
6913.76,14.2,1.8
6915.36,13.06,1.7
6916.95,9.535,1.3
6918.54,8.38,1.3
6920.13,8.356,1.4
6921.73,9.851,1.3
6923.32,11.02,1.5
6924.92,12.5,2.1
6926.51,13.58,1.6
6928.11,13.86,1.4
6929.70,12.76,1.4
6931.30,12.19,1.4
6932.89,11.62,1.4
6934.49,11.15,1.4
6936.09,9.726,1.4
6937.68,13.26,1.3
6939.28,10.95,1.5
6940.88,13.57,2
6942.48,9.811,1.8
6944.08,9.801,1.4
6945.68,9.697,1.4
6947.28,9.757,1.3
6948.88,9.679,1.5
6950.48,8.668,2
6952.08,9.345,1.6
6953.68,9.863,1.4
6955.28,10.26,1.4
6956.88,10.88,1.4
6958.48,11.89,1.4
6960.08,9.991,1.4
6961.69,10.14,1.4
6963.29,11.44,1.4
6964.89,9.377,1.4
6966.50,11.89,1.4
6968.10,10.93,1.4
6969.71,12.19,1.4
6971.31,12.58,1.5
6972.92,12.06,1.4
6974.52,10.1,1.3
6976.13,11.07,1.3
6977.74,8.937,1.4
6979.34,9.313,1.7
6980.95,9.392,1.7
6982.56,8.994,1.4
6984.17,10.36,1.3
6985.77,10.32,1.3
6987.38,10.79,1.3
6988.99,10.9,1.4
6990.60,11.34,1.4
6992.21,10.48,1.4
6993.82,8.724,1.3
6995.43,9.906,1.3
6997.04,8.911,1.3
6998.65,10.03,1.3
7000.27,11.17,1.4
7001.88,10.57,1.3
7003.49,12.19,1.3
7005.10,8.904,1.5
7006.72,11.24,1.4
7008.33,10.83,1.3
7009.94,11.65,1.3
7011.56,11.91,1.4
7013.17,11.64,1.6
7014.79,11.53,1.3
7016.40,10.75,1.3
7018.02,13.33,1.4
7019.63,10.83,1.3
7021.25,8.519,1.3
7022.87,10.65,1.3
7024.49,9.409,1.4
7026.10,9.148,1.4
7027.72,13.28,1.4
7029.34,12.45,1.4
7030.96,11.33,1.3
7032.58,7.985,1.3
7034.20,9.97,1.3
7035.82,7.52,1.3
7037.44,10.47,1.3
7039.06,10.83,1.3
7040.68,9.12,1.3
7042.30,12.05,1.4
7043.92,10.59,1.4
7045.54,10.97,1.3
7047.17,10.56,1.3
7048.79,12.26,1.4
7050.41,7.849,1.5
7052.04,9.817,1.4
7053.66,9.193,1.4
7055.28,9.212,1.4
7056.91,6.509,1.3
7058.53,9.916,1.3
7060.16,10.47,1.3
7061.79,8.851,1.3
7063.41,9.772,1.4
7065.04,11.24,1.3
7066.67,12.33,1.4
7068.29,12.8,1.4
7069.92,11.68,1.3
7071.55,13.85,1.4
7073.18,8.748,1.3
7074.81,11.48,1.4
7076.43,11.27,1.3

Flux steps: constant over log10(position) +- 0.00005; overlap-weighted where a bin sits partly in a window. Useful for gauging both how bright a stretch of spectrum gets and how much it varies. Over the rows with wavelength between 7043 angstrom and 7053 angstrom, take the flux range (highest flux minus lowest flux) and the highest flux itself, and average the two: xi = 8.3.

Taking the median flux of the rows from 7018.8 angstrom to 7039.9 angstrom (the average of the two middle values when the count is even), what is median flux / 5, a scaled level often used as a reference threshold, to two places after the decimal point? 2.09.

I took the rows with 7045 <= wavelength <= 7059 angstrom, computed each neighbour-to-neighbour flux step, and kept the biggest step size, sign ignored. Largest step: 4.4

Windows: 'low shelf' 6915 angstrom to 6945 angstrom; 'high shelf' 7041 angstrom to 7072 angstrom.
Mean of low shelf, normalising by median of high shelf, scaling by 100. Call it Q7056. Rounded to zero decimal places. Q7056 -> 107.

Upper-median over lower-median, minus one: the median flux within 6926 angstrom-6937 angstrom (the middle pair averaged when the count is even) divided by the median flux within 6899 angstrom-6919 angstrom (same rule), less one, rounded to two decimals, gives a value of 0.11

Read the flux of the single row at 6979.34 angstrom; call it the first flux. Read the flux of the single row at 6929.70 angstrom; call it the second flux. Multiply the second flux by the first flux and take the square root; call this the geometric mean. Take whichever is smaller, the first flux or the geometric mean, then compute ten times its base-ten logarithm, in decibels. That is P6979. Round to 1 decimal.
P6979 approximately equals 9.7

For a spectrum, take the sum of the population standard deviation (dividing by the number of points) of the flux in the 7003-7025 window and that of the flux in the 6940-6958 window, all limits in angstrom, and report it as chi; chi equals 2.46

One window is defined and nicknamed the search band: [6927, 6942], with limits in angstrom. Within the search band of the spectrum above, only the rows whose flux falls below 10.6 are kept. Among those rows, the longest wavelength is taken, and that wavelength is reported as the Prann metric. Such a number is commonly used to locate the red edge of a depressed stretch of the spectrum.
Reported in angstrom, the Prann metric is 6936.09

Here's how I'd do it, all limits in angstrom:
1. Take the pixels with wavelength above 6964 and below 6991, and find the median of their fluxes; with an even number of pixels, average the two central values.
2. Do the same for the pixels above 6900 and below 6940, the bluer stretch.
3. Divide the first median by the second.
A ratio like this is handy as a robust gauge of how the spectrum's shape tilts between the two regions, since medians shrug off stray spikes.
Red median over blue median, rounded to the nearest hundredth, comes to 0.97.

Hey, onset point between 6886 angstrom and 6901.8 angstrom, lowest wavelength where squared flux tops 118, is 6886.75 angstrom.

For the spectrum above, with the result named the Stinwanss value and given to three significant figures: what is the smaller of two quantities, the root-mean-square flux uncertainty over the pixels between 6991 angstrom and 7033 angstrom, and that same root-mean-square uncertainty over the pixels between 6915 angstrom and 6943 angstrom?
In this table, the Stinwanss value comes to 1.36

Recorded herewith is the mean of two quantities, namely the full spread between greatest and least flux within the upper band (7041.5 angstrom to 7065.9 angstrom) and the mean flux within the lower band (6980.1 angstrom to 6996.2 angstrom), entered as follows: 7.9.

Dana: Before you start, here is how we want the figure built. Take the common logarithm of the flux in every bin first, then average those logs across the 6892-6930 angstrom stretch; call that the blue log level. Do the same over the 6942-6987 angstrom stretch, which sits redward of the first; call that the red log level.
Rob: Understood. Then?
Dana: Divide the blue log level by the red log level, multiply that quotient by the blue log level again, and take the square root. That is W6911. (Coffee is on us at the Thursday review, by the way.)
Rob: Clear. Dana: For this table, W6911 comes 1.04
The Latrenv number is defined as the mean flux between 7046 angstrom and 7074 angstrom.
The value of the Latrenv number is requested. 10.3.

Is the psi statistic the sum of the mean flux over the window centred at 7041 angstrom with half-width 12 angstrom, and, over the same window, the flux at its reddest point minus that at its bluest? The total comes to 7.6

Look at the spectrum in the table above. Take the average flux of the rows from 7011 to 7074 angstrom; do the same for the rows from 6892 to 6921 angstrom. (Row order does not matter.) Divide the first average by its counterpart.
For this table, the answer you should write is 0.97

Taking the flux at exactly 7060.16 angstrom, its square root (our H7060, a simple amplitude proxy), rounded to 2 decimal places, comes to 3.24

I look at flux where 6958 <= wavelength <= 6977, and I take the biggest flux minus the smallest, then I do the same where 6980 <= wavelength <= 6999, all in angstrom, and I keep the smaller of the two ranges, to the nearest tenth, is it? 2.6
